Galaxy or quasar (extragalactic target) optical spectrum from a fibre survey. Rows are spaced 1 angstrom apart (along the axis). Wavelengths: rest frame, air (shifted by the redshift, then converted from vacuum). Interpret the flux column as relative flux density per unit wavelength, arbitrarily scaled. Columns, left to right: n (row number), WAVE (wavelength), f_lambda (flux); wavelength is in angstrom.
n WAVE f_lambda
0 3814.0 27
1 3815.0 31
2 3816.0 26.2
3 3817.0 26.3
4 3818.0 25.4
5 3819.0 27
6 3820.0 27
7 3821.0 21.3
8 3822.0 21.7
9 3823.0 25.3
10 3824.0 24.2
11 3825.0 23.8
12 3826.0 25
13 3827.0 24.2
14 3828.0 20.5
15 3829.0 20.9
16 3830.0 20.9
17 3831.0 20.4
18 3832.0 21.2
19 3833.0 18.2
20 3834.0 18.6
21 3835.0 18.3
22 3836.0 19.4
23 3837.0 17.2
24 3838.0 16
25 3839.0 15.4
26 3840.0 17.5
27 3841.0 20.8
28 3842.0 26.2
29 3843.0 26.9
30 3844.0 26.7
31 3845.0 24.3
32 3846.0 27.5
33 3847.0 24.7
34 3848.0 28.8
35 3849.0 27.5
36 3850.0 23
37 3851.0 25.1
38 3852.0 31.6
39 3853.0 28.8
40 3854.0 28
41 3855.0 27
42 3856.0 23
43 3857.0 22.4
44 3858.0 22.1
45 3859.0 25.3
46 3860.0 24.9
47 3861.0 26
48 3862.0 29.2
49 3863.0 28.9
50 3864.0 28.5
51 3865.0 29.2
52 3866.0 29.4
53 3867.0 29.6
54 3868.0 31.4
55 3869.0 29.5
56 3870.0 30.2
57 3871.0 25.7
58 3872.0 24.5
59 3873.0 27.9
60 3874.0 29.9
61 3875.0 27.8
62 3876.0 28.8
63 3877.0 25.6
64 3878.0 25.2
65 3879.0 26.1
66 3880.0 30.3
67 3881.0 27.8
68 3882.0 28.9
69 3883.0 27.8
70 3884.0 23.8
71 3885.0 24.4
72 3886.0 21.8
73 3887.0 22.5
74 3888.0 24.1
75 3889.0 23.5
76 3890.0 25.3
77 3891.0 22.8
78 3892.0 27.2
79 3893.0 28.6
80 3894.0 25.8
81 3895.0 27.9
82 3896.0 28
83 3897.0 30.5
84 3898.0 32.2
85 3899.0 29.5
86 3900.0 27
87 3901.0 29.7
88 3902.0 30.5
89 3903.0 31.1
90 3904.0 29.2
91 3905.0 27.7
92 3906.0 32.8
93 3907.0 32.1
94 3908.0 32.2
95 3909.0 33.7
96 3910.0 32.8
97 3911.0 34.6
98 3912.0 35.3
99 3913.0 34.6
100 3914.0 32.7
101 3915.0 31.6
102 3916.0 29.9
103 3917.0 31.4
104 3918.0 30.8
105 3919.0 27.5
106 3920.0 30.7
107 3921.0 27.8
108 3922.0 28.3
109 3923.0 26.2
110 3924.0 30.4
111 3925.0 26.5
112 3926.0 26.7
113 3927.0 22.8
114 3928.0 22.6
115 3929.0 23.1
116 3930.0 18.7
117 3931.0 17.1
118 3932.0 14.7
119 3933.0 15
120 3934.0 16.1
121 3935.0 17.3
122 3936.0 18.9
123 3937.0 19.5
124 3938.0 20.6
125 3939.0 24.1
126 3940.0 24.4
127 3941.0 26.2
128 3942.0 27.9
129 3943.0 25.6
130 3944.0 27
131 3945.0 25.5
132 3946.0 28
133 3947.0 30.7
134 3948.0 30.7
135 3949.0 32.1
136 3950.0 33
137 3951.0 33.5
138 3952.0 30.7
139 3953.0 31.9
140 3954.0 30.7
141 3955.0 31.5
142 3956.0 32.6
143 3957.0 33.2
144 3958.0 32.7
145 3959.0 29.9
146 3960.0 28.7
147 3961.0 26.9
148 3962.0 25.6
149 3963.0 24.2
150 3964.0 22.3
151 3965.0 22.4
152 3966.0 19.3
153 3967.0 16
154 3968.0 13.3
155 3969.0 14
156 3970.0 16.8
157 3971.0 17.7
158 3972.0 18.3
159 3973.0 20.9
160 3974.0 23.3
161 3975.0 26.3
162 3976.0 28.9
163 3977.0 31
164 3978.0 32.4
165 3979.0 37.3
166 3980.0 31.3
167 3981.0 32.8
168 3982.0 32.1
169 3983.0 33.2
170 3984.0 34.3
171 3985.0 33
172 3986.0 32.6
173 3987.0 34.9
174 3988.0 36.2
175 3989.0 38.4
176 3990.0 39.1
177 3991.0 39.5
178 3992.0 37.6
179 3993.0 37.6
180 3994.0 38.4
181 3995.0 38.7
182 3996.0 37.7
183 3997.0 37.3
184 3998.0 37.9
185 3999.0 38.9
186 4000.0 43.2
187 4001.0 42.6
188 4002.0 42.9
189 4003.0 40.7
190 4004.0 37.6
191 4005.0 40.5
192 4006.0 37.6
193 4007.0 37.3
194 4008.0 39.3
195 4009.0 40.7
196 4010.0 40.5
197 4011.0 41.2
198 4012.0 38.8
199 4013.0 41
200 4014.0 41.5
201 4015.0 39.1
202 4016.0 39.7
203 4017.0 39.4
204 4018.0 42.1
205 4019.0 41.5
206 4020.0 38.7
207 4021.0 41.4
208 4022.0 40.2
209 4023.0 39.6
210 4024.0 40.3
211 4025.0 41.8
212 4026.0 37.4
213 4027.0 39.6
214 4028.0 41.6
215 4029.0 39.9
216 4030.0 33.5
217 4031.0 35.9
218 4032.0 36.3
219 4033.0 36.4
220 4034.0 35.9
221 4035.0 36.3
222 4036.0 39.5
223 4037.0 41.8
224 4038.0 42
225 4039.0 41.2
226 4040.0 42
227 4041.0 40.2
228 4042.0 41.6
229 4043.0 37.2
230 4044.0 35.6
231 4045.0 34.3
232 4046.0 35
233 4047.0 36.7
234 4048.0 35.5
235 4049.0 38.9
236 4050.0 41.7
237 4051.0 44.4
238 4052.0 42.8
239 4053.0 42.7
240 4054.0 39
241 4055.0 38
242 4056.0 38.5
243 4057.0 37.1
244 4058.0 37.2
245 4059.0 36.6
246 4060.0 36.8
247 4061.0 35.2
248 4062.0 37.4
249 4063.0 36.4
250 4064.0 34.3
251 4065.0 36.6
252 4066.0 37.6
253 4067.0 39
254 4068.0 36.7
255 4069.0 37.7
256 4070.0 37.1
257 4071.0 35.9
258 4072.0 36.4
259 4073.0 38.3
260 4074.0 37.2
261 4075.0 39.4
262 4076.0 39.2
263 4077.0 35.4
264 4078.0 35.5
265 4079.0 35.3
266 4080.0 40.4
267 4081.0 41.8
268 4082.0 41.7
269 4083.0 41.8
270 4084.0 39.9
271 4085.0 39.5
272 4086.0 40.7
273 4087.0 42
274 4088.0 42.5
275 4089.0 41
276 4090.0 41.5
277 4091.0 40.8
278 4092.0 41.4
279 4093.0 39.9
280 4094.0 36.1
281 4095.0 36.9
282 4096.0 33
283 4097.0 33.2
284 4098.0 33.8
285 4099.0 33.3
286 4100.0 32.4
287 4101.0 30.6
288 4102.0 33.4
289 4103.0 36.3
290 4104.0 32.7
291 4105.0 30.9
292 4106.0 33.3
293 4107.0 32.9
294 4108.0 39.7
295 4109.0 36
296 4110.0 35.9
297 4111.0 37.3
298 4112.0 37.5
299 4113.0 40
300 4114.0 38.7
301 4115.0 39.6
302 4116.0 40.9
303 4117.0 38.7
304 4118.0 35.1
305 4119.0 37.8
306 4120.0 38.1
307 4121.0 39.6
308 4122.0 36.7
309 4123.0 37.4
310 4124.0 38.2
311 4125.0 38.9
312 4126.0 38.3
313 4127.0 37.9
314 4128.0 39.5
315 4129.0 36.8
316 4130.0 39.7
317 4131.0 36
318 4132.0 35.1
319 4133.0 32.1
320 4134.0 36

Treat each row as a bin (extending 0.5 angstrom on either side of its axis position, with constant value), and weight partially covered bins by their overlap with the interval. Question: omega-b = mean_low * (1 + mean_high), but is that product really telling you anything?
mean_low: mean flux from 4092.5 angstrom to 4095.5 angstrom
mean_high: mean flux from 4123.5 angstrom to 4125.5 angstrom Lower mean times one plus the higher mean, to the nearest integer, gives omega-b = 1488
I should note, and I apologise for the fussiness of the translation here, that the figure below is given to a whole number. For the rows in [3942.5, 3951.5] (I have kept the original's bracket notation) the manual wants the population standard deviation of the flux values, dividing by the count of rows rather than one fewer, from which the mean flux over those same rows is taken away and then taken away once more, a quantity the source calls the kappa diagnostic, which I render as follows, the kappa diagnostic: -56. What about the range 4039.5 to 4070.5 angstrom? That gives -74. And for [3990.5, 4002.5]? -77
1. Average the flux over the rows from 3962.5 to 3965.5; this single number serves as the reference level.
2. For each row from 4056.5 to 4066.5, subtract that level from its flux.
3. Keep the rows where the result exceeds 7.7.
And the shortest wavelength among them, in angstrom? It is 4057.0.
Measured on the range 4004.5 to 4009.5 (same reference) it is 4005.0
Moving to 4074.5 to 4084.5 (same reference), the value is 4075.0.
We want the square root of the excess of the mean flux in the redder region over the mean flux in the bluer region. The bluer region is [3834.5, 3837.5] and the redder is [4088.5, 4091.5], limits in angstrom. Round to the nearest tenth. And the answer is 4.8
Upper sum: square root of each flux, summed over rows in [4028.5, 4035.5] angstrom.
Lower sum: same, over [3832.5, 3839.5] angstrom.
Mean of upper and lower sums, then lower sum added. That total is 65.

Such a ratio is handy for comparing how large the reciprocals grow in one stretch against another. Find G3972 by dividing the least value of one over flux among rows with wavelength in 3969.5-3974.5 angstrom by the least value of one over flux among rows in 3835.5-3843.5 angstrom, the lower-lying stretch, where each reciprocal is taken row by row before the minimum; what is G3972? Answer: 1.15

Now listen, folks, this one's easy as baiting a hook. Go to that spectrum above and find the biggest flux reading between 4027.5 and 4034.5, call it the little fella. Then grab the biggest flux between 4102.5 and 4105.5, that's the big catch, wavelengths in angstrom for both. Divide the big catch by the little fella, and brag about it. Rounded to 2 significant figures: 0.87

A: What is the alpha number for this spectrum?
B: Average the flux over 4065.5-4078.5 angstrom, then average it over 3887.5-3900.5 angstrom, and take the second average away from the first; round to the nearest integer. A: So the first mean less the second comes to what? 10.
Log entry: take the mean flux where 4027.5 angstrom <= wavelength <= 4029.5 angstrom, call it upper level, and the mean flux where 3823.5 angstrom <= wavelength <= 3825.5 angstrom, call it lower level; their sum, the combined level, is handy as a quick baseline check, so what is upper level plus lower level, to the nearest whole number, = 65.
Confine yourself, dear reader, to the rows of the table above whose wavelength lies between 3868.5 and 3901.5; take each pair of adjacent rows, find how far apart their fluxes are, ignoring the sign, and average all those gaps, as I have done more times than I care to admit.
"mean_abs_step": 2.05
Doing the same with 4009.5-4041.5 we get 1.66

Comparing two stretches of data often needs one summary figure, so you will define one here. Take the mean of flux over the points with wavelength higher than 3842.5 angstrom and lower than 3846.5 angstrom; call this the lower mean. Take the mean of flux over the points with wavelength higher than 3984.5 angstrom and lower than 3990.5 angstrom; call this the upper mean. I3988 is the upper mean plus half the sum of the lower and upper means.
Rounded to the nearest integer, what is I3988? 67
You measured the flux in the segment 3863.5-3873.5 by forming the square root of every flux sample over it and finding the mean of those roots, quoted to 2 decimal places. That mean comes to 5.34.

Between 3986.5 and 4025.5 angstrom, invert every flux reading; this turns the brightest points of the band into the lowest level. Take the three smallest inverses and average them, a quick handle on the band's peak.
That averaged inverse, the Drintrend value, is 0.023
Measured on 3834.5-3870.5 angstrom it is 0.032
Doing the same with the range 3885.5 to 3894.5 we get 0.037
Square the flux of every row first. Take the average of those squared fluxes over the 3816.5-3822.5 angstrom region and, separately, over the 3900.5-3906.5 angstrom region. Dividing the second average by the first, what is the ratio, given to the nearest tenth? 1.5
